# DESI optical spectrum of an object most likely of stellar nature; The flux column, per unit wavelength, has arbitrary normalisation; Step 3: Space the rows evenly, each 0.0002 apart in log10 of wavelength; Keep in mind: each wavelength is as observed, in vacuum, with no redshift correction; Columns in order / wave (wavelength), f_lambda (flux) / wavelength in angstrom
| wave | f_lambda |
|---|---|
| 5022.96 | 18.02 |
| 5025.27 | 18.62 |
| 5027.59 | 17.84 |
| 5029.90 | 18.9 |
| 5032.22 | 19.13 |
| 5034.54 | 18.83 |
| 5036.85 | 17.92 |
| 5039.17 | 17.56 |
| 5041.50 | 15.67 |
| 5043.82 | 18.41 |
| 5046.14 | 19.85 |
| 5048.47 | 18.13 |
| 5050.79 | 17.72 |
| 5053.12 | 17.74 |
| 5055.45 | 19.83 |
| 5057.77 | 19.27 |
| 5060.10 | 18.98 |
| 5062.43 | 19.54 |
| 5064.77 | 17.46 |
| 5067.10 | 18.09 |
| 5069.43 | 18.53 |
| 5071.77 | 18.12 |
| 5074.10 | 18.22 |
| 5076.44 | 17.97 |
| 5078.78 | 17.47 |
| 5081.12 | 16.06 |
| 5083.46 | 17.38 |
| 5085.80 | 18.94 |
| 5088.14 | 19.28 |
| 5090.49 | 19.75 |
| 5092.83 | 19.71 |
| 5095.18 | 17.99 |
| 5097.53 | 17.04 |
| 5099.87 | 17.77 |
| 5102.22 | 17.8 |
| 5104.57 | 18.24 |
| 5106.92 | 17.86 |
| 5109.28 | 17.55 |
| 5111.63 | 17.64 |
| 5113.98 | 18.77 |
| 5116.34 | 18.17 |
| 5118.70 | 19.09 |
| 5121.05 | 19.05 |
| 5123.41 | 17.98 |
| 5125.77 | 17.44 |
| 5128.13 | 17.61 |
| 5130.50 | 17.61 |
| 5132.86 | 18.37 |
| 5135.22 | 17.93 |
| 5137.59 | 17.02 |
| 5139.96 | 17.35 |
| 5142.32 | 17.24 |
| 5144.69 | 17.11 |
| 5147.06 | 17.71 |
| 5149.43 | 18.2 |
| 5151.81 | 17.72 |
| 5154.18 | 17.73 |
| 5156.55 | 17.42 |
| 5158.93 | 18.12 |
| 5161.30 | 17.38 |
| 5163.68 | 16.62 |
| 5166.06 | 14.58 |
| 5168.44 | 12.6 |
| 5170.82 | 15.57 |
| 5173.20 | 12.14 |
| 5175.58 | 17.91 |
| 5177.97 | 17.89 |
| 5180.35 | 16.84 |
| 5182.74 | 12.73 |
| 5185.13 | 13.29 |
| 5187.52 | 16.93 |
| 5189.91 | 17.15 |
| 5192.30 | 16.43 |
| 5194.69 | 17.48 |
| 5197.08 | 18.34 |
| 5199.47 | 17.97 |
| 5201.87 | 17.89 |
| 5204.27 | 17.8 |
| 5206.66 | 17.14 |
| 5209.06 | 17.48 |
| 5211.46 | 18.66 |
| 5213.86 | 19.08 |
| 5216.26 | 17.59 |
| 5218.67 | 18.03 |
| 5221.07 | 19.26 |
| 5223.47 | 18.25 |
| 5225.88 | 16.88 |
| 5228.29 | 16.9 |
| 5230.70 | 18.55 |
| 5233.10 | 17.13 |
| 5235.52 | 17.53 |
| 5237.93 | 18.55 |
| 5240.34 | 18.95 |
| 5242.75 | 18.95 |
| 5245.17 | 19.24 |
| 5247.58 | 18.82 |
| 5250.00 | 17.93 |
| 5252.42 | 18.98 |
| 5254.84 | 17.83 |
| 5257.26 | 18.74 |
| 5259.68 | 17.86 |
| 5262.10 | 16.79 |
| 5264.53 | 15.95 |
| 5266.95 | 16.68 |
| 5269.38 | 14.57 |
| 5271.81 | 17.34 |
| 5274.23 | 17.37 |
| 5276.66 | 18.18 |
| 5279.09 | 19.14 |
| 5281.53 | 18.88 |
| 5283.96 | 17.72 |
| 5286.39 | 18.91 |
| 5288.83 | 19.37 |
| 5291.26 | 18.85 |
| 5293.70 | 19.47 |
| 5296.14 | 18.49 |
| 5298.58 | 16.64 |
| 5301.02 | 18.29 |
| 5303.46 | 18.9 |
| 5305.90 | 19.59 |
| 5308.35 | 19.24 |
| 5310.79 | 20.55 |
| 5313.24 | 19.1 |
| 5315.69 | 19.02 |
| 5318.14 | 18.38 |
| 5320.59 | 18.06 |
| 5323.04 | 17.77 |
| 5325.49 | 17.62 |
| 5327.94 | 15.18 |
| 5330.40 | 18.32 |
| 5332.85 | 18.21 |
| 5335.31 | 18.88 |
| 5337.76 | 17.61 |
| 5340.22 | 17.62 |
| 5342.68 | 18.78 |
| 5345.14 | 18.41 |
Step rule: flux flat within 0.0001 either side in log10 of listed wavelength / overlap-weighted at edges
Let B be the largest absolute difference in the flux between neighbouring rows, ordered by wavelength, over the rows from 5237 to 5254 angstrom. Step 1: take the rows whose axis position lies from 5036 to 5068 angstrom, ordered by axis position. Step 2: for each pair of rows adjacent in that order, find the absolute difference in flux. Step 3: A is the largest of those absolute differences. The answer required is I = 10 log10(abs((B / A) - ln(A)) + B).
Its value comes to 2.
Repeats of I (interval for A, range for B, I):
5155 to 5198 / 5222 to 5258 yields 5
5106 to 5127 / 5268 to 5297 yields 7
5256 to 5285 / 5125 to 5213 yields 8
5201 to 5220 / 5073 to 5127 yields 4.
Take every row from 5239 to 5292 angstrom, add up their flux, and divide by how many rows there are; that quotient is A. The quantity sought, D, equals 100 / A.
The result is 5.54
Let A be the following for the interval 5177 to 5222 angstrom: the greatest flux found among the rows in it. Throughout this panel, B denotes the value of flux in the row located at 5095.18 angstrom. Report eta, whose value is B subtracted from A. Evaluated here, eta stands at 1.3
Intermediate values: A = 19.26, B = 17.99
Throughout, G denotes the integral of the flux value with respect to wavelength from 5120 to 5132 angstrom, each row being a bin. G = 215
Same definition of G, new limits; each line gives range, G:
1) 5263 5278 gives 251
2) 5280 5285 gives 92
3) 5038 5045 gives 121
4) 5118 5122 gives 76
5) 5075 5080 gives 89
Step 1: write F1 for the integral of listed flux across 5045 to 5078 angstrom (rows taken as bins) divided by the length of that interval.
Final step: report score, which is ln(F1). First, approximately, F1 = 18.52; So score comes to 2.92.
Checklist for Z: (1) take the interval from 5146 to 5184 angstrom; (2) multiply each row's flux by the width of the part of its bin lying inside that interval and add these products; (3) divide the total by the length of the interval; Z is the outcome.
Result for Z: 16.3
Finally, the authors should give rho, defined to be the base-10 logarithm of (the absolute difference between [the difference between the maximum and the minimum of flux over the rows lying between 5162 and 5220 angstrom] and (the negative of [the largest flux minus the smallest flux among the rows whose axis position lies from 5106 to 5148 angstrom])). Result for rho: 0.95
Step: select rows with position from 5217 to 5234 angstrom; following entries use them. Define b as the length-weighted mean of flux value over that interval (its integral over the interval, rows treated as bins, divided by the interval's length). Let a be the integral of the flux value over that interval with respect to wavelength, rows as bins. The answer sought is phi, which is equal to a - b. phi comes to 286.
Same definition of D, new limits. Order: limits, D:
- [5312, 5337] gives 5.54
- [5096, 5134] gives 5.56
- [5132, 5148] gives 5.70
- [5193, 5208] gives 5.63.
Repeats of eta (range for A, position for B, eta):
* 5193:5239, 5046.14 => -0.6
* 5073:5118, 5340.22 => 2.1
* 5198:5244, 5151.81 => 1.5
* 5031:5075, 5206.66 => 2.7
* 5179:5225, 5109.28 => 1.7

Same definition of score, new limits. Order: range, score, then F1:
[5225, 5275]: 2.87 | 17.70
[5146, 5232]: 2.83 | 17.01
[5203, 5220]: 2.89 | 17.98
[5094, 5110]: 2.88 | 17.75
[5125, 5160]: 2.87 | 17.64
